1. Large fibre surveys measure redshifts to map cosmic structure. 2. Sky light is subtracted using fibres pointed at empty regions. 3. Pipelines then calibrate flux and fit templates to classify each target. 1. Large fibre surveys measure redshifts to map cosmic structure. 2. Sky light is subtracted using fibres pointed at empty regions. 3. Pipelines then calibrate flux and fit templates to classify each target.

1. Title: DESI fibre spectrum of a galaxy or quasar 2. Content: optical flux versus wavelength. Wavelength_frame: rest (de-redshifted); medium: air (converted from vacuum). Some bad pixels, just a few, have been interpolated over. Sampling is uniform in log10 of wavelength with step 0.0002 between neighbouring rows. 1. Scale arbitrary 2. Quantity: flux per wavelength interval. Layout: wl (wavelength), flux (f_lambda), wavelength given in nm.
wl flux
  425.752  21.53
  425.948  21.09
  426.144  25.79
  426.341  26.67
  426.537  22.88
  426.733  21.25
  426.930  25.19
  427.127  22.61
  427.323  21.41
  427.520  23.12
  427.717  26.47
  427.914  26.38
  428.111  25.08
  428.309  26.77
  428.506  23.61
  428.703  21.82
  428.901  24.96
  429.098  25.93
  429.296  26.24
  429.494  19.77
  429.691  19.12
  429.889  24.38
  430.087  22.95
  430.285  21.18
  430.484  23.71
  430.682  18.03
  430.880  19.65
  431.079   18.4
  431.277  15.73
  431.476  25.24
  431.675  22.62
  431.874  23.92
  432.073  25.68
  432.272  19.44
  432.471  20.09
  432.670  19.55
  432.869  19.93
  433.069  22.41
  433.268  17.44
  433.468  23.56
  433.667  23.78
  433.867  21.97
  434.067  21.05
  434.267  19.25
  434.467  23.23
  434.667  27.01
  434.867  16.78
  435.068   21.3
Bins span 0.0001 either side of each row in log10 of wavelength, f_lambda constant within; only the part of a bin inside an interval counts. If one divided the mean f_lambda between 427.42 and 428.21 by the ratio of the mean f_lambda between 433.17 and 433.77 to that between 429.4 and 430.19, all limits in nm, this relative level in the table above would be 25.2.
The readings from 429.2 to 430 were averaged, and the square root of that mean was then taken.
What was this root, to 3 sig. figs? 4.73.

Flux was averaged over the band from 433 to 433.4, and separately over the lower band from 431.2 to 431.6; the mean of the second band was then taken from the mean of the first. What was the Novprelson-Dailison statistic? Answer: -1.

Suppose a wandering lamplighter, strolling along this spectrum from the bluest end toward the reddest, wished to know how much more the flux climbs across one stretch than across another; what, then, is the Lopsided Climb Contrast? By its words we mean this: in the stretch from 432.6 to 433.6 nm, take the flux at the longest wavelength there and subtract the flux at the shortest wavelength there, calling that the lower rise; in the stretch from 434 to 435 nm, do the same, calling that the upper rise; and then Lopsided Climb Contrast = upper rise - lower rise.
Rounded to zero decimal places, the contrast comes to -8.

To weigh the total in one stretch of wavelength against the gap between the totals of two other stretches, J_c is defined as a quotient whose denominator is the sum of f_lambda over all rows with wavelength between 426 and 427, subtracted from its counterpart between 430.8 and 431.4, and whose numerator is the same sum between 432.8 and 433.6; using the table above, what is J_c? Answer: -1.2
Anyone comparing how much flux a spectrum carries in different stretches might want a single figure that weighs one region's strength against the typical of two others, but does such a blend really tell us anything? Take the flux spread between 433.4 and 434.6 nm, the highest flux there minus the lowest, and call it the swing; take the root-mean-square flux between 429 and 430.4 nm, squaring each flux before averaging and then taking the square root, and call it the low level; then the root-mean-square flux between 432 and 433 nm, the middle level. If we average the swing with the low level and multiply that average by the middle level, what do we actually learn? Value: 290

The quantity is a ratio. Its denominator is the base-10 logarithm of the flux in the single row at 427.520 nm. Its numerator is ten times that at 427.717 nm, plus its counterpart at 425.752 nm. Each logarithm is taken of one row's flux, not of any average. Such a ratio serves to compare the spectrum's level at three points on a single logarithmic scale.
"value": 11.4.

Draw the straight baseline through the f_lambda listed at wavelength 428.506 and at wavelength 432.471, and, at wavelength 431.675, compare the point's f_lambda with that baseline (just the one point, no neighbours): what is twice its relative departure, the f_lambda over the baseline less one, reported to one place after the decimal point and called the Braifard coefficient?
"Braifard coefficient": 0.2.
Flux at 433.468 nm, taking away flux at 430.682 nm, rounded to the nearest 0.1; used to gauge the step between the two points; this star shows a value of 5.5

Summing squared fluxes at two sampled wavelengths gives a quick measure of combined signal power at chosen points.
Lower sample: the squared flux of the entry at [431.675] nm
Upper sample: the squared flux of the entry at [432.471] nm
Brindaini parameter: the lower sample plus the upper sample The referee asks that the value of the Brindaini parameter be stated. 915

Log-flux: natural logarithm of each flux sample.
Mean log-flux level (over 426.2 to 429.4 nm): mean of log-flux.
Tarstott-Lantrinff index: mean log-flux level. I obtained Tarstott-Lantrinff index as 3.19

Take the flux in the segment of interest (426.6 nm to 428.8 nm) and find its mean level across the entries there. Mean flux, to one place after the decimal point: 24.0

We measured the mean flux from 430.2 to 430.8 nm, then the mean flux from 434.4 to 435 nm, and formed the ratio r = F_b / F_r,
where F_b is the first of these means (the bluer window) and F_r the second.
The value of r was 0.94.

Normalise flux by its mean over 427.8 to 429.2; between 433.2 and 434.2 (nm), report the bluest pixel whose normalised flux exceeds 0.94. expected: 433.468 nm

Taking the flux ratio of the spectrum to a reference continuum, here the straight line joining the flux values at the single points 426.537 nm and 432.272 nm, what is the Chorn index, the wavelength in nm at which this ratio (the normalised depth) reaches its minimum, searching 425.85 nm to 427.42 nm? 425.948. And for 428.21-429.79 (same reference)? 429.691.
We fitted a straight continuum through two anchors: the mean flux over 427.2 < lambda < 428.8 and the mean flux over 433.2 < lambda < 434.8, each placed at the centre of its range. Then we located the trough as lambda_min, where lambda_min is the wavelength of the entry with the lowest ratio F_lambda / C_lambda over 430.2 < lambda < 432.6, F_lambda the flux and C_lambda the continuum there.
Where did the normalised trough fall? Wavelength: 431.277 nm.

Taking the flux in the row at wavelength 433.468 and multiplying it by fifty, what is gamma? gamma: 1178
